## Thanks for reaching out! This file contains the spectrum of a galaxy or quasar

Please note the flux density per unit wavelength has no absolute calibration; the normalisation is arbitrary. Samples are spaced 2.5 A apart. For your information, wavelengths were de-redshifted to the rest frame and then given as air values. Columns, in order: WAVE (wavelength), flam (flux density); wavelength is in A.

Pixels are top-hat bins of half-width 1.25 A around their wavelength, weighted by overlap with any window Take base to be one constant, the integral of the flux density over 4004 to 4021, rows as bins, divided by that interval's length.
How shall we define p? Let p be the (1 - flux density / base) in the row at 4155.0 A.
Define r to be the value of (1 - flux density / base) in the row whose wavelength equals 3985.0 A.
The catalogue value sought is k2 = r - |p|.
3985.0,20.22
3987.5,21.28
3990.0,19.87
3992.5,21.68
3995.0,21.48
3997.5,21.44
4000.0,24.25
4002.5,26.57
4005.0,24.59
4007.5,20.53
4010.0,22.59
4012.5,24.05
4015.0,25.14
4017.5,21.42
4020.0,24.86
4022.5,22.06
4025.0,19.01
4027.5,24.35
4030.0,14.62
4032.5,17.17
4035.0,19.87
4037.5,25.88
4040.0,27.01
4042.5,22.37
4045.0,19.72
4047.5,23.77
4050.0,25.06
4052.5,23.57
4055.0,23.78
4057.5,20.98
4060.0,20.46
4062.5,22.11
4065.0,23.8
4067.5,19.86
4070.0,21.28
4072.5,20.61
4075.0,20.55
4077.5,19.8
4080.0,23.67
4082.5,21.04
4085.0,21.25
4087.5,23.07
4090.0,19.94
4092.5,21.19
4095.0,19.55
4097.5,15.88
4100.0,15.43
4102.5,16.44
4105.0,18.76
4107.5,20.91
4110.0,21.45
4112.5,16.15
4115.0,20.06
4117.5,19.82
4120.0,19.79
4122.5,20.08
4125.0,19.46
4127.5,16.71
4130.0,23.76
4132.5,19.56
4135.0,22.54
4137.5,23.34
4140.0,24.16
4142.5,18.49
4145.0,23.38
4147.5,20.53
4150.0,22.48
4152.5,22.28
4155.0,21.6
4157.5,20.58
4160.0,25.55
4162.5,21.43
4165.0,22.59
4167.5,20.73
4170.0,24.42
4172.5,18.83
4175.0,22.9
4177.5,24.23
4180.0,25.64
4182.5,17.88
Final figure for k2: 0.06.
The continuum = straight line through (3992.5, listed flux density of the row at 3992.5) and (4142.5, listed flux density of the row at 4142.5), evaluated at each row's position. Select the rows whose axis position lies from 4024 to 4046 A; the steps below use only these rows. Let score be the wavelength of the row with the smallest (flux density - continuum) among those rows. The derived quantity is 4030.0 A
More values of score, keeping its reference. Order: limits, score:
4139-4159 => 4142.5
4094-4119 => 4100.0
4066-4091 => 4067.5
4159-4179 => 4172.5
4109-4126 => 4112.5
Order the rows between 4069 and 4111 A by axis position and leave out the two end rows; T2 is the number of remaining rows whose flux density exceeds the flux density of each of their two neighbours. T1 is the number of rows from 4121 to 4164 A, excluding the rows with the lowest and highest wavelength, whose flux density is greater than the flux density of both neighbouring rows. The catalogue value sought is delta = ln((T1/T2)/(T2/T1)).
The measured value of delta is 1.0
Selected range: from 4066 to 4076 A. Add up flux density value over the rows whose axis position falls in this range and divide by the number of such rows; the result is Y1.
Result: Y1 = 20.6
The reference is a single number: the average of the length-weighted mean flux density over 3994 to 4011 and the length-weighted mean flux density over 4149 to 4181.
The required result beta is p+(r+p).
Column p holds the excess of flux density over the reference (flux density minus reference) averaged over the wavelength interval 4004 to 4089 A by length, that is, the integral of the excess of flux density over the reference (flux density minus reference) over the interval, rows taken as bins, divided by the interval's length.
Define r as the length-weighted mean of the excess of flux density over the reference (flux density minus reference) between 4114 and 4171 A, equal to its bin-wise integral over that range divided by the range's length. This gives -2.9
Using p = -0.8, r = -1.4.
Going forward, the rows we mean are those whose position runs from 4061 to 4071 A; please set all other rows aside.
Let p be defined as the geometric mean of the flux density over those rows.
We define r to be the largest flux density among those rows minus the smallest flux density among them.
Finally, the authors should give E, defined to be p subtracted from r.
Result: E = -17.8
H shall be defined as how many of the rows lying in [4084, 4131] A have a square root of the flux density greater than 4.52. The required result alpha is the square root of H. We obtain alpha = 2.4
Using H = 6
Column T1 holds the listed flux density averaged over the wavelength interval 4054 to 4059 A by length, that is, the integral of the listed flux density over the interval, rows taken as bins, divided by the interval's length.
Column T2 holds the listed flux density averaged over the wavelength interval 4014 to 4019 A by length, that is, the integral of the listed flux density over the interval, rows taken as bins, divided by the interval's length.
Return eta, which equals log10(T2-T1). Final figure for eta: 0.0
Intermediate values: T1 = 22.2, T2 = 23.3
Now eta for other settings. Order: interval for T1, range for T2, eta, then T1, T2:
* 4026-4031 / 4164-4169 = 0.3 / 19.7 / 21.8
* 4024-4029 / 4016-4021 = 0.2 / 21.5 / 23.2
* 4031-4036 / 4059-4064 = 0.5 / 18.3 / 21.5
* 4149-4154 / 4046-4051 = 0.3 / 22.3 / 24.1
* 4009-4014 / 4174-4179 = -0.6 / 23.4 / 23.7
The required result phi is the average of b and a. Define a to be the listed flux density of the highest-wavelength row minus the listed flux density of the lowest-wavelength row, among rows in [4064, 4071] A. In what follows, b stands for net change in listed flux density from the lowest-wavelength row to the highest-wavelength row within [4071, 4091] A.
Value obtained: -1.6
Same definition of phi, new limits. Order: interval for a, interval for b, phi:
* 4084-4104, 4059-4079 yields -2.7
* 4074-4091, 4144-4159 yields -1.7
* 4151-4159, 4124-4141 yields 1.5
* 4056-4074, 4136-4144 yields -2.6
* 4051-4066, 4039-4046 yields -3.5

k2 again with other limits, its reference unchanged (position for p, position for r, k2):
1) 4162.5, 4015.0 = -0.16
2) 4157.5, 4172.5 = 0.08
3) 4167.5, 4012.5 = -0.14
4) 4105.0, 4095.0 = -0.03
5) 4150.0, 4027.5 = -0.08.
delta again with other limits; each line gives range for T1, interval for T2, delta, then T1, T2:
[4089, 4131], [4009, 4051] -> 0.0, 4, 4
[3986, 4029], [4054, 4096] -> -0.4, 4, 5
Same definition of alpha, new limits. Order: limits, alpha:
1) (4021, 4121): 4.8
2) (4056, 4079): 2.6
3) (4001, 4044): 3.6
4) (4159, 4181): 2.8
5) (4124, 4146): 2.2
